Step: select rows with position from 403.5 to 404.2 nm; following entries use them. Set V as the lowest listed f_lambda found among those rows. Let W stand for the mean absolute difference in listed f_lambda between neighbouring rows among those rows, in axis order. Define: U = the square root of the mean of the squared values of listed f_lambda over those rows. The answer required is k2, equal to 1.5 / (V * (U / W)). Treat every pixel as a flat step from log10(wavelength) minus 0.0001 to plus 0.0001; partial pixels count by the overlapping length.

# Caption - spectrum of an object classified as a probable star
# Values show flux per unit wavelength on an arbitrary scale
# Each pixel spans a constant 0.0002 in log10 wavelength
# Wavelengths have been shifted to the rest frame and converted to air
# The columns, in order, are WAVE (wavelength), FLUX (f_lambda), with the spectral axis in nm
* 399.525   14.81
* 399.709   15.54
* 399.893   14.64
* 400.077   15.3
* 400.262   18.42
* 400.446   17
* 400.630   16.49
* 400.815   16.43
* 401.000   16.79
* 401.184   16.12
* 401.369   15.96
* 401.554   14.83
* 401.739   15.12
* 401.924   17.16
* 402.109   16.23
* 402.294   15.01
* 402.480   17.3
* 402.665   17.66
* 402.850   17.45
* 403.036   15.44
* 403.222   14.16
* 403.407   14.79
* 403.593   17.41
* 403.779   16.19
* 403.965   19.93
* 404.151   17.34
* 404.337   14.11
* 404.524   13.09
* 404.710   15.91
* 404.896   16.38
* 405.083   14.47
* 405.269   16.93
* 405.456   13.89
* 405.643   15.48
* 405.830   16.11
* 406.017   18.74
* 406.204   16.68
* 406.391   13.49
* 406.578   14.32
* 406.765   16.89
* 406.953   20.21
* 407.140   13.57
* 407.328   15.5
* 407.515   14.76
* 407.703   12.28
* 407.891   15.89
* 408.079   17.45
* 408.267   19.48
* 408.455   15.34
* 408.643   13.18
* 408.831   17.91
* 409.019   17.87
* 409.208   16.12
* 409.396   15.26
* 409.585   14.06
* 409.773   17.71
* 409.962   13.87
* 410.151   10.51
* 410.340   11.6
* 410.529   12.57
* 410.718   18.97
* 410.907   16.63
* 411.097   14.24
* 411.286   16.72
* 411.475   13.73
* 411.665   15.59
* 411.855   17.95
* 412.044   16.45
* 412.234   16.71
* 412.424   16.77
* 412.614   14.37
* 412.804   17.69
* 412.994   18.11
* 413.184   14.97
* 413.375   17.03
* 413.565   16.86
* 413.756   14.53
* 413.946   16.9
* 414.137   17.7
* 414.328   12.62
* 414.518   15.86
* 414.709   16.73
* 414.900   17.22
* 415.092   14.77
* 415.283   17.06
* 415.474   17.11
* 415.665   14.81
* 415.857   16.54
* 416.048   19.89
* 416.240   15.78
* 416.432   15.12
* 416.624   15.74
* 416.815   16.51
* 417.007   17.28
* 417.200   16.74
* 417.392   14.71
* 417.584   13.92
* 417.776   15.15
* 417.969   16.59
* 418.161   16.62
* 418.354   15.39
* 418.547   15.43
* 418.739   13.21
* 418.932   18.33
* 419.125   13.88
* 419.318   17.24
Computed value 0.013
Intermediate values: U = 17.8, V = 16.19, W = 2.5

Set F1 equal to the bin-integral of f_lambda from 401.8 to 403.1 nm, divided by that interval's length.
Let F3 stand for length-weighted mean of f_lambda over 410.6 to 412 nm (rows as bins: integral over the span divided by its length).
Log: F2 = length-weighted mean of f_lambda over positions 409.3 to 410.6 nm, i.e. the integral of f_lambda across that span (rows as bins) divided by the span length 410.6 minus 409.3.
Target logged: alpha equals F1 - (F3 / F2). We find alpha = 15.4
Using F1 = 16.6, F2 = 13.7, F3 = 16.2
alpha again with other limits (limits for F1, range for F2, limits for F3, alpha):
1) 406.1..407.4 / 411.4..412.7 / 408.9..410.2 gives 14.9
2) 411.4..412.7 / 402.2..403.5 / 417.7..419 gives 15.0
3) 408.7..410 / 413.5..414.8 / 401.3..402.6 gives 15.1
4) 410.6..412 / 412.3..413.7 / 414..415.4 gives 15.2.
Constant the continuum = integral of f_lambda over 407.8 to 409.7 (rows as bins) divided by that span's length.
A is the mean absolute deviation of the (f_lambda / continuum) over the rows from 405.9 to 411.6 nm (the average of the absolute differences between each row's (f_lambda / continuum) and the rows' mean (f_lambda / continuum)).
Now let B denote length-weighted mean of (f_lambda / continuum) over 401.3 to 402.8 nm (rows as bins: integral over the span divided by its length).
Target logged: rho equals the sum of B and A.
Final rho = 1.12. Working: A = 0.123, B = 0.995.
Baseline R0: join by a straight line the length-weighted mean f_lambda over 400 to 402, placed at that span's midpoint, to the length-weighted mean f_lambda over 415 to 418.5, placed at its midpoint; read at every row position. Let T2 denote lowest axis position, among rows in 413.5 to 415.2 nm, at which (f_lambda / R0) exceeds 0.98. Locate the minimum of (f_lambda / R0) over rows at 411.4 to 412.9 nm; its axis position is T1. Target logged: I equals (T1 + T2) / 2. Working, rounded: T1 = 411.475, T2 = 413.565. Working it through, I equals 412.52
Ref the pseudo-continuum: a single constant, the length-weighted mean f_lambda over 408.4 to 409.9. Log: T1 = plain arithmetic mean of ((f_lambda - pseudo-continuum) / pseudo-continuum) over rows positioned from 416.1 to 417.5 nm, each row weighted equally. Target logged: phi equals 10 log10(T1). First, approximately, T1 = 0.00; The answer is -23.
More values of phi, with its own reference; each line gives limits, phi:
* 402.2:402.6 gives -18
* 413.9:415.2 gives -24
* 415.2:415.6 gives -11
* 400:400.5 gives -12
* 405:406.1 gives -28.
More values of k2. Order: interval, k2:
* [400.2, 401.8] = 0.004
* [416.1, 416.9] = 0.004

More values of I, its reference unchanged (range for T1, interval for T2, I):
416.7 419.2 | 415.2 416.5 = 417.01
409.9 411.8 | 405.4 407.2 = 407.99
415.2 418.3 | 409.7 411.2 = 413.68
